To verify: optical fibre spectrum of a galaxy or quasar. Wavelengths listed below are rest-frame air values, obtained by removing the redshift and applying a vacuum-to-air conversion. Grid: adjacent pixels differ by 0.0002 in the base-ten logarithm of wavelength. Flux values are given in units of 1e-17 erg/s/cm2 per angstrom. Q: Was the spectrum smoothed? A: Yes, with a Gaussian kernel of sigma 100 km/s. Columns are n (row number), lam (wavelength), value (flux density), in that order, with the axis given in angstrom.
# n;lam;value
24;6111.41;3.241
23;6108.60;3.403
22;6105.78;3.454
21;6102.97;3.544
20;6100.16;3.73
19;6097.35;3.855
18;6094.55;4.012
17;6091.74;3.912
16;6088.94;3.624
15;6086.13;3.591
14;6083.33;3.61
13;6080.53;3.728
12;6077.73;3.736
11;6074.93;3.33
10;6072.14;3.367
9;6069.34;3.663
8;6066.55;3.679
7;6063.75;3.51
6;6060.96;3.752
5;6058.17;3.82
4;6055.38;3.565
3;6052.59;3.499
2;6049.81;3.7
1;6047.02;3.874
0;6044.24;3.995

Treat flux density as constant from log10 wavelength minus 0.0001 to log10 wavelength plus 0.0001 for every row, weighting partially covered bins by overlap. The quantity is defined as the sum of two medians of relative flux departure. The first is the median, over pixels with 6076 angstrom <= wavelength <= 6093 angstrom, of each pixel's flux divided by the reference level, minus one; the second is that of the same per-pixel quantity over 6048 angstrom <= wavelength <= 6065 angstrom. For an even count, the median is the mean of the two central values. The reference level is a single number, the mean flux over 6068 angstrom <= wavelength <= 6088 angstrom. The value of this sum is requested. 0.044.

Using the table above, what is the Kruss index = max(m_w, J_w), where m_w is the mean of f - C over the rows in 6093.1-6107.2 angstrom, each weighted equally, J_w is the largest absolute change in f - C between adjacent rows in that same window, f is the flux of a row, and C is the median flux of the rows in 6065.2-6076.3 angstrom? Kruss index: 0.20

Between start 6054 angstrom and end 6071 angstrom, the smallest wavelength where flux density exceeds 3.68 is 6058.17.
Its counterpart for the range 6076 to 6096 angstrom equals 6077.73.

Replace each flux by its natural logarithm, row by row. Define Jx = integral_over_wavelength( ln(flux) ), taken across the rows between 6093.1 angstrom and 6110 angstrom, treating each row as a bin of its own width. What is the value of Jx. 22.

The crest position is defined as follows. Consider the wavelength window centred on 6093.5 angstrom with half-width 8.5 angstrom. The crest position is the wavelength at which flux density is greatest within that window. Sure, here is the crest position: 6094.55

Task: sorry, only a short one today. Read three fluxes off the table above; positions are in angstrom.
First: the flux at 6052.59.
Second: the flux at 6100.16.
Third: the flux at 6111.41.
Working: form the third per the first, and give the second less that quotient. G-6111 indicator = 2.80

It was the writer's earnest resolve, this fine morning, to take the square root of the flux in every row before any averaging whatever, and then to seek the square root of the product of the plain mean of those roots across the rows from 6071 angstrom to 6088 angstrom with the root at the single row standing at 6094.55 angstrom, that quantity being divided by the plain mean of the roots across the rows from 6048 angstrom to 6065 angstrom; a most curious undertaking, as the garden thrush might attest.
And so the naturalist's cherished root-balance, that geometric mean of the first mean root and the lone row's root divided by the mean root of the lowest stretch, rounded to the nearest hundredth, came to 1.02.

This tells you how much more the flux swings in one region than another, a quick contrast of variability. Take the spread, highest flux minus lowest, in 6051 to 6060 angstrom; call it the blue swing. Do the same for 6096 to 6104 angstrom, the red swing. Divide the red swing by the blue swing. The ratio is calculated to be 1.0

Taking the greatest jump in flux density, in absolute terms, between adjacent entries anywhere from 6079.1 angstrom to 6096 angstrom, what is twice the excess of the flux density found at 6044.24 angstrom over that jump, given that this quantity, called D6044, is 7.41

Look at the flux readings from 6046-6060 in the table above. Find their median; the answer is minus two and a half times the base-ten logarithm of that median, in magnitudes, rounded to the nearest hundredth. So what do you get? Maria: -1.42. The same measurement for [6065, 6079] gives -1.41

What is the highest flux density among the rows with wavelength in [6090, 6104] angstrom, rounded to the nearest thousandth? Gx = 4.012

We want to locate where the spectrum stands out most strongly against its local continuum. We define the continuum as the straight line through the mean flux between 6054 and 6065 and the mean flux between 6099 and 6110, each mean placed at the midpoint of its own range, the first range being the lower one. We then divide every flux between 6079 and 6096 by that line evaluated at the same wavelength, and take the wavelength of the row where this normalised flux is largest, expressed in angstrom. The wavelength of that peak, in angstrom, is 6094.55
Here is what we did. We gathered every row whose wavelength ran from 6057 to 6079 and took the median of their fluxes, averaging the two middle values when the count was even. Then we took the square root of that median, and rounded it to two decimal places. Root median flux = 1.92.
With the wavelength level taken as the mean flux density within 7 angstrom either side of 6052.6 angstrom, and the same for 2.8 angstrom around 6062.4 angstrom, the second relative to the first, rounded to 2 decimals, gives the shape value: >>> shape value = 0.98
